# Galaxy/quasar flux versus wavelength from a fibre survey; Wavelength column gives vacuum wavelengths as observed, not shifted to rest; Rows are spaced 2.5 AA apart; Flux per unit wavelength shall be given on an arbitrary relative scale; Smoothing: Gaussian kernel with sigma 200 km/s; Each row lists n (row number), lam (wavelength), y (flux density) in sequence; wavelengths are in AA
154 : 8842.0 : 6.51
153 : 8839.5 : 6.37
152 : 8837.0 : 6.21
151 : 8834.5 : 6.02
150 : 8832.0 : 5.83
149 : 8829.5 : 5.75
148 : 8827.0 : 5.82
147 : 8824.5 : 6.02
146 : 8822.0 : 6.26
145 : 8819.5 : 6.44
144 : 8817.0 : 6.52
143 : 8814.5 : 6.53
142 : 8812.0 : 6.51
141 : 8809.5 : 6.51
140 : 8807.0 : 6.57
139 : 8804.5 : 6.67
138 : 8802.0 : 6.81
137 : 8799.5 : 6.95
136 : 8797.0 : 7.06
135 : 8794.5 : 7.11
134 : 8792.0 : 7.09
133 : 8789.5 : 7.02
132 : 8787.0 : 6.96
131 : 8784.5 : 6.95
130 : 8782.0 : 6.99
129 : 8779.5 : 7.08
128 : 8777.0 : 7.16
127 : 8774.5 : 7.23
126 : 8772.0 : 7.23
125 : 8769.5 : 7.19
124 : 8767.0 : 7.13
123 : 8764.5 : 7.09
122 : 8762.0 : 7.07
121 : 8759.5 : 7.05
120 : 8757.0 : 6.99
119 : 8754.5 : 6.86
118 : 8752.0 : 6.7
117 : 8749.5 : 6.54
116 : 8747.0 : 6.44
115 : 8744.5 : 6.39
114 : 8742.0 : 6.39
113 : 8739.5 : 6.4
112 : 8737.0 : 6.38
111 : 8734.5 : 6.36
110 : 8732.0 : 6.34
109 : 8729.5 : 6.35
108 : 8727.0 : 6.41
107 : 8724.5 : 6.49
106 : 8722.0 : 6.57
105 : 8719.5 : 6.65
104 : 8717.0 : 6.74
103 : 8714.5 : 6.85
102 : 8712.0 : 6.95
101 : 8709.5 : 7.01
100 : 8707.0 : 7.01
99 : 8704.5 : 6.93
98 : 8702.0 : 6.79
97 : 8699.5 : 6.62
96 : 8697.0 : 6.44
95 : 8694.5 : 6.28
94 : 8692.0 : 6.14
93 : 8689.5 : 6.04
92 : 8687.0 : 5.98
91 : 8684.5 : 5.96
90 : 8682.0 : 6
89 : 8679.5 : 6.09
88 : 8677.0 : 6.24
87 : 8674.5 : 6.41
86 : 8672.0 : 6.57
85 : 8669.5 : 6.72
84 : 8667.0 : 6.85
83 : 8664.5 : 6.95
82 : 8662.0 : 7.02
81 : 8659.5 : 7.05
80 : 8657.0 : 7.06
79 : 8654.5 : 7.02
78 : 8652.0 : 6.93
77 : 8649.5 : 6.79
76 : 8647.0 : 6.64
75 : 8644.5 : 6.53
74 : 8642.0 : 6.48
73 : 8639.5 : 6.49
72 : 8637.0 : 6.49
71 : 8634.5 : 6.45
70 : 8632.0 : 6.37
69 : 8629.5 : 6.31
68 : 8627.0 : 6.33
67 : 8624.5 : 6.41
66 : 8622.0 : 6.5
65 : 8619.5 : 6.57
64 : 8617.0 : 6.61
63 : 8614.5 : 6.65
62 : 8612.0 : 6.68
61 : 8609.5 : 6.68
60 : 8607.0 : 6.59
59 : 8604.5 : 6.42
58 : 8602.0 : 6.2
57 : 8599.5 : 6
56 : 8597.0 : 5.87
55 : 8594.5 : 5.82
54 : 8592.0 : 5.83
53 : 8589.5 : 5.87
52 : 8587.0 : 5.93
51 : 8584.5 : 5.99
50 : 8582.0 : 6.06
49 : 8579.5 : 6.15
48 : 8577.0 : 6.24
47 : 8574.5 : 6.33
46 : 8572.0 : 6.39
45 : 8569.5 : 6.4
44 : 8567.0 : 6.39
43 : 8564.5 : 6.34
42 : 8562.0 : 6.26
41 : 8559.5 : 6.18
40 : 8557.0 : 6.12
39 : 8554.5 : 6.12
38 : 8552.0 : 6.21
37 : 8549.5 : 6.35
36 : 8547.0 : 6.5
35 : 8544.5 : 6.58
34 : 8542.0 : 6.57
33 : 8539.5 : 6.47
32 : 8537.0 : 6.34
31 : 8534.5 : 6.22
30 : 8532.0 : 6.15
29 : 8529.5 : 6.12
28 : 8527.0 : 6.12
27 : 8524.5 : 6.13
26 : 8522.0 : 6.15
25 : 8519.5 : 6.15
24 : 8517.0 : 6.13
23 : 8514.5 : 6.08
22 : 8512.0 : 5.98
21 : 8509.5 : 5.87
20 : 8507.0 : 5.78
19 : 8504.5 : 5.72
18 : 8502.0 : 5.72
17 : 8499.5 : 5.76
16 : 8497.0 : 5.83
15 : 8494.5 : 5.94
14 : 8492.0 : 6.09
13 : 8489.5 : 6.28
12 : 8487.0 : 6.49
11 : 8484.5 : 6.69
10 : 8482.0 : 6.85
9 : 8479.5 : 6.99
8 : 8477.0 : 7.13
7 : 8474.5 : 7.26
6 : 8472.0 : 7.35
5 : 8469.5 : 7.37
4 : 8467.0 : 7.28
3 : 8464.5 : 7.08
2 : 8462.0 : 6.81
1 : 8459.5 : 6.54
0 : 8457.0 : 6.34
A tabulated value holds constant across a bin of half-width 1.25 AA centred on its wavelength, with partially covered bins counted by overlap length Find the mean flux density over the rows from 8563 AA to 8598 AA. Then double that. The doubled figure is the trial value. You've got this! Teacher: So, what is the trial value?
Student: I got 12.2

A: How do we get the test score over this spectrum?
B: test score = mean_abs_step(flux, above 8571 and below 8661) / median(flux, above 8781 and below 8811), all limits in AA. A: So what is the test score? 0.0106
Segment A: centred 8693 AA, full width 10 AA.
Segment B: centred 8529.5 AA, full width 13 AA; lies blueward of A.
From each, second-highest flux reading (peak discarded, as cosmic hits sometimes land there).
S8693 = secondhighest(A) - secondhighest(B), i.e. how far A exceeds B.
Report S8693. 0.13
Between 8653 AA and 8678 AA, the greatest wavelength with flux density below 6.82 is 8677.0 AA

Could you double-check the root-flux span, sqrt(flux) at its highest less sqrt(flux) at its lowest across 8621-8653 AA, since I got 0.12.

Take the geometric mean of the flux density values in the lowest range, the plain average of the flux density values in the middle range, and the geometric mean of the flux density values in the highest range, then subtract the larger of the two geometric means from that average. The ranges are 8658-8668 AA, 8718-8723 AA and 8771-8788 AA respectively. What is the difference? -0.5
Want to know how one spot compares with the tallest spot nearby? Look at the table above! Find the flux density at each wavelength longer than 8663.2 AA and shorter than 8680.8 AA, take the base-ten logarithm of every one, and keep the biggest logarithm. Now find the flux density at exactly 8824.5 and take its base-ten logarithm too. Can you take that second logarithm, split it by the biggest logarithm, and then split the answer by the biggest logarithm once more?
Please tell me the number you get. 1.10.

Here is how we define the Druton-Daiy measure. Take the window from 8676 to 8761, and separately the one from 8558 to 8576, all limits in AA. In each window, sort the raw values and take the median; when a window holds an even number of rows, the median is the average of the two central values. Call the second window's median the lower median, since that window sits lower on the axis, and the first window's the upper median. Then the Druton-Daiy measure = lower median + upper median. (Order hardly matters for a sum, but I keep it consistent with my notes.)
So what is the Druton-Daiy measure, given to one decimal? 12.8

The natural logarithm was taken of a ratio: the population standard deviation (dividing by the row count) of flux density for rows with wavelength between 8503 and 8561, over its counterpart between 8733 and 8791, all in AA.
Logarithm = -0.4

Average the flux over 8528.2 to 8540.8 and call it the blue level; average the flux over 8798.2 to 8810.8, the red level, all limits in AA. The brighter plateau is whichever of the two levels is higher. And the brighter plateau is 6.7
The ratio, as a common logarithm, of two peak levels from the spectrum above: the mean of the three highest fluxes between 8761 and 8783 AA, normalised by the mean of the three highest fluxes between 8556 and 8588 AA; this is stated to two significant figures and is 0.053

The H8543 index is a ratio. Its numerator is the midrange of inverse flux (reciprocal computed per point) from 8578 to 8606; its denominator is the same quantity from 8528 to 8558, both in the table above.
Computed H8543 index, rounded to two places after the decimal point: 1.04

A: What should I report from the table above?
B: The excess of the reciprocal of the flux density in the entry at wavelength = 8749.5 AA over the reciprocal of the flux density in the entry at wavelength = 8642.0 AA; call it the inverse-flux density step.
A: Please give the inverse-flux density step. -0.001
